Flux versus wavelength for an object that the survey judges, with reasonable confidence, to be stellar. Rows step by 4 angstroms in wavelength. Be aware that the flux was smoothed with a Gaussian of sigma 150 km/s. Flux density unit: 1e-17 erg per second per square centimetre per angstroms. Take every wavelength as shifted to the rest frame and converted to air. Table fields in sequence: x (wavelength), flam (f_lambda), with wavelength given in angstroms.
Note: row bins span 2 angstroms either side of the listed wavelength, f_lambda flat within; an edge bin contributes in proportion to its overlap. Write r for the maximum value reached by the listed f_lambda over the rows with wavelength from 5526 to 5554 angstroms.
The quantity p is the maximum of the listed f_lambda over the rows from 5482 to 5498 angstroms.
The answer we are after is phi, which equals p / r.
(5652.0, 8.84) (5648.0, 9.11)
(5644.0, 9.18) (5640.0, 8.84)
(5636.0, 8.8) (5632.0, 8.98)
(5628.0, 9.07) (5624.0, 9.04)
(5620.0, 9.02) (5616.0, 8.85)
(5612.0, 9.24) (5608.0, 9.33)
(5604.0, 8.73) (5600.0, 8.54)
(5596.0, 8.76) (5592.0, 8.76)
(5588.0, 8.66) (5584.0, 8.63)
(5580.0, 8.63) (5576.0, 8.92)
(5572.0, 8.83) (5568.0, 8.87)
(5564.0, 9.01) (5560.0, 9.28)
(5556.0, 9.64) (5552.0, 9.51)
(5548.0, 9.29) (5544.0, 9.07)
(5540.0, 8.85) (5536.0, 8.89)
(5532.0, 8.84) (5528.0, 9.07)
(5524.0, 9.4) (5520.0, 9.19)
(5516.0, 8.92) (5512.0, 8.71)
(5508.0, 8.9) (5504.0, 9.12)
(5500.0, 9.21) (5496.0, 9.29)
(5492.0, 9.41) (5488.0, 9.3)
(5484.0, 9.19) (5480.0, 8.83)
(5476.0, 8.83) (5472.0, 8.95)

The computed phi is 0.99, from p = 9.41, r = 9.51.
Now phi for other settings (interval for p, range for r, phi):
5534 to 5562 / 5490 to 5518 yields 1.02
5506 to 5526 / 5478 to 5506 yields 1.00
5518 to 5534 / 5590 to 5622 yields 1.01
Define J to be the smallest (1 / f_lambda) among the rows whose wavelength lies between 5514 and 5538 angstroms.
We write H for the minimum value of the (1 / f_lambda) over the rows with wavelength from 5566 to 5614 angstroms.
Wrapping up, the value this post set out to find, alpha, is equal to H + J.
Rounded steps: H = 0.107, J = 0.106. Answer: 0.214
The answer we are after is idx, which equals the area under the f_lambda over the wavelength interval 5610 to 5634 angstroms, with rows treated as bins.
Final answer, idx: 217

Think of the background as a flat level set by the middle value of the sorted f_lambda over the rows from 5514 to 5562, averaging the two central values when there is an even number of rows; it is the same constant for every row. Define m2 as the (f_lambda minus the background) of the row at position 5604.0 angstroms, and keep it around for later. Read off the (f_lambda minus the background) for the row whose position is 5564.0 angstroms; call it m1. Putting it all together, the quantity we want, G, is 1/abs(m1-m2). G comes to 4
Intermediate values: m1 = -0.1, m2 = -0.40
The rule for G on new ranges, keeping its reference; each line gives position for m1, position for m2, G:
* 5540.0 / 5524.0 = 2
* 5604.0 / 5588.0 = 14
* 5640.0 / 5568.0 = 33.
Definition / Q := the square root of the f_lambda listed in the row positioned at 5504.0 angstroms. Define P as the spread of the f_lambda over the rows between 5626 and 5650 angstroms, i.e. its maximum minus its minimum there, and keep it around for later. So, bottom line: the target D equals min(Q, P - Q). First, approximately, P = 0.38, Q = 3.02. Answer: -2.64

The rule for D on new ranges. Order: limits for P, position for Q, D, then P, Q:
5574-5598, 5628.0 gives -2.72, 0.29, 3.01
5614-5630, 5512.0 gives -2.73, 0.22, 2.95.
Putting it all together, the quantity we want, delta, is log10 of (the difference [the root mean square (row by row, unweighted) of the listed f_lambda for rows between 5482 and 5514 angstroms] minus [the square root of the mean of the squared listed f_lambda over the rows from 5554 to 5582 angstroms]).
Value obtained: -0.95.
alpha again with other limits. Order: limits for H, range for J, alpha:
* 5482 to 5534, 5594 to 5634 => 0.213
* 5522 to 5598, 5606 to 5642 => 0.211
